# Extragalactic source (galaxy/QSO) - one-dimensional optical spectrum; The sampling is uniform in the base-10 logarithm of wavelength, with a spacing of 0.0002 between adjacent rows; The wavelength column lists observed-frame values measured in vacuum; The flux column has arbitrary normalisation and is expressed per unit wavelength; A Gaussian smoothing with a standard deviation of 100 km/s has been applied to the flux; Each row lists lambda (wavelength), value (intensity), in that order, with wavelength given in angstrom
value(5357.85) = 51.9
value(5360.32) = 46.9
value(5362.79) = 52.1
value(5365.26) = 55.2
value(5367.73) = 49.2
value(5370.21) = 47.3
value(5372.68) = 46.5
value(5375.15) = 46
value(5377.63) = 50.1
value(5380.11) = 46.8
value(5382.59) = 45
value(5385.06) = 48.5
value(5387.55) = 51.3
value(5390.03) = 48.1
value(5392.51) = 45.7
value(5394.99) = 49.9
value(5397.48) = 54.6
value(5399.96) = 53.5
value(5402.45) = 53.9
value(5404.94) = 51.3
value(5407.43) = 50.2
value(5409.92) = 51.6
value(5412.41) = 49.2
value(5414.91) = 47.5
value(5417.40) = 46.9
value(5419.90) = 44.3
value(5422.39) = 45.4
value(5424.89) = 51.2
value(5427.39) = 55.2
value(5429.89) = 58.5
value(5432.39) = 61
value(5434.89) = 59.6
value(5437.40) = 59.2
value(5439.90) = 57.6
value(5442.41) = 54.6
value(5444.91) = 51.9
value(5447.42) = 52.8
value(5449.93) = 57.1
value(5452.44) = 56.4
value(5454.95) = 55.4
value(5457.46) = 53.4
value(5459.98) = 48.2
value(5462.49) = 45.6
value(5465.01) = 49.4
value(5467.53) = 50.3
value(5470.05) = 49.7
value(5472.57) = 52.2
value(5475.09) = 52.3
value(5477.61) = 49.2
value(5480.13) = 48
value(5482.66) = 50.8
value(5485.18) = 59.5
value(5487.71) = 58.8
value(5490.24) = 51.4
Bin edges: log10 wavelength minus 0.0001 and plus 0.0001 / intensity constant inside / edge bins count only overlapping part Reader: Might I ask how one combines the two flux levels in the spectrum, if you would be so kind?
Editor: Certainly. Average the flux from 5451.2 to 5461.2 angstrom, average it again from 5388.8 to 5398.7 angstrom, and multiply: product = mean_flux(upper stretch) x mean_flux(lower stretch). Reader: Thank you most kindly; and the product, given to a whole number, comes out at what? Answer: 2645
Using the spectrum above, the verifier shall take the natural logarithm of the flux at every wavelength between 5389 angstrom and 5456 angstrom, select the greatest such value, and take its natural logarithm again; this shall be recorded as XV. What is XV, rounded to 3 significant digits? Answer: 1.41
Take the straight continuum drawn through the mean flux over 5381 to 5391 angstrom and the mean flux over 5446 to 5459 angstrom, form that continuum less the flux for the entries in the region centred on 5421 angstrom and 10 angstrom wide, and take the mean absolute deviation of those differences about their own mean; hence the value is 2.10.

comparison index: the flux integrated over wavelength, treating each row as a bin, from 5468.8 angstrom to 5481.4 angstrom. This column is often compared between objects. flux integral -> 634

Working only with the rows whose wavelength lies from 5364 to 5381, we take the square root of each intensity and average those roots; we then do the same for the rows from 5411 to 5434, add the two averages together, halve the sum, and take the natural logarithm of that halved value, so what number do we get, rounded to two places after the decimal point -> 1.95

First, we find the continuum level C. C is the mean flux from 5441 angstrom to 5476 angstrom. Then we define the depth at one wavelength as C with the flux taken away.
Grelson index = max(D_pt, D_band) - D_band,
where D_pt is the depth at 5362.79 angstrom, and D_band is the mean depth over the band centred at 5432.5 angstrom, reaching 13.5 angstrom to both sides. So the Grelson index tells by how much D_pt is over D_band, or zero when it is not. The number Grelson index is 2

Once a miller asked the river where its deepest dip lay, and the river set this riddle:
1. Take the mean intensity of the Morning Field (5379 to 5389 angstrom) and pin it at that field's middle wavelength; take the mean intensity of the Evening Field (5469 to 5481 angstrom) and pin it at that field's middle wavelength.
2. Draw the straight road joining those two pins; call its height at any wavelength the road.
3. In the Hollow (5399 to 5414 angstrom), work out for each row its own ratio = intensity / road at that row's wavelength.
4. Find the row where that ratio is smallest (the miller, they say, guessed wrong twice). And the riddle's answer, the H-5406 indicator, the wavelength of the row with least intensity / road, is 5412.41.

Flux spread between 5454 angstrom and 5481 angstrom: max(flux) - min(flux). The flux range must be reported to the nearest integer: 10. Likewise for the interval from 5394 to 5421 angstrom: 10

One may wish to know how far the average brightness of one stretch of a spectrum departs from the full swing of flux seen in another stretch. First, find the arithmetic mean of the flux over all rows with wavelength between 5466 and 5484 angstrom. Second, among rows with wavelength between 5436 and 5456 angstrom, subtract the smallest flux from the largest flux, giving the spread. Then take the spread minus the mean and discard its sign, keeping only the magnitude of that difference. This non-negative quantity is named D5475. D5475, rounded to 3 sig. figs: 43.1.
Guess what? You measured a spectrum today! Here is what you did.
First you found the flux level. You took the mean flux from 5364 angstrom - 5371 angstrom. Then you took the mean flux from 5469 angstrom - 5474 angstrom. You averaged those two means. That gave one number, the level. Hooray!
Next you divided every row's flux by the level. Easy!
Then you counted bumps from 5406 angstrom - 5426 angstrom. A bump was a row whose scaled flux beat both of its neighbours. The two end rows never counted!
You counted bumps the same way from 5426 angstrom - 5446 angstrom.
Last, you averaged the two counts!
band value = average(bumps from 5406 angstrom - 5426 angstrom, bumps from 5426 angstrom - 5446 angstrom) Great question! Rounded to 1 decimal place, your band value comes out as 1.0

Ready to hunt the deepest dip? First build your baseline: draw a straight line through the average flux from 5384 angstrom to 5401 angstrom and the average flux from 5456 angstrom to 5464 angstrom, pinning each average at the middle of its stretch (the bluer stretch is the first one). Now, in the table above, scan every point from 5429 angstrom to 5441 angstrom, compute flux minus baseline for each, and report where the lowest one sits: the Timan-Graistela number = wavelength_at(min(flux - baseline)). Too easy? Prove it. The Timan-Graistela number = 5439.90 angstrom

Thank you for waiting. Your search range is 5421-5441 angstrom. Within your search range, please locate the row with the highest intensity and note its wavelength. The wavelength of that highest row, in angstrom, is 5432.39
